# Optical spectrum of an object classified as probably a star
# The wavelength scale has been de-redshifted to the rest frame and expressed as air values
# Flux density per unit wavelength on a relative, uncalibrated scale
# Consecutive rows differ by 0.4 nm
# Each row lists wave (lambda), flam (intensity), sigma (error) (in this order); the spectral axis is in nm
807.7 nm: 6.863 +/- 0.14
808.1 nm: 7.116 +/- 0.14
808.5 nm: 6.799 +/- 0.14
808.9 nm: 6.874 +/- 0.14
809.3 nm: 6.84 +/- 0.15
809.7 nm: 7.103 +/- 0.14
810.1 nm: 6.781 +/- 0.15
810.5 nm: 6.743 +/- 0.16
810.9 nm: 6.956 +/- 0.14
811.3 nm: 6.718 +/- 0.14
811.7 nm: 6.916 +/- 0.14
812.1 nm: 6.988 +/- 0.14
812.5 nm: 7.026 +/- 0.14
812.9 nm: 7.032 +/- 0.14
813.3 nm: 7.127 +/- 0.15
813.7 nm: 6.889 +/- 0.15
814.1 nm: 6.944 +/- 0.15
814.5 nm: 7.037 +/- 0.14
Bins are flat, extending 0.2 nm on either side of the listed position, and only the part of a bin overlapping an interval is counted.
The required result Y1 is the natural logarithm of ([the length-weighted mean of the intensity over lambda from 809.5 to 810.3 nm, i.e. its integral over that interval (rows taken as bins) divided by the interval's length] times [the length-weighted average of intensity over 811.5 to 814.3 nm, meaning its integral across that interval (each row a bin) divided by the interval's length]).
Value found 3.882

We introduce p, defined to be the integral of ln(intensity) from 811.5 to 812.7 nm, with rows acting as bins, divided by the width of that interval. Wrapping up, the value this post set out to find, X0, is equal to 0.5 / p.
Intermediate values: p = 1.94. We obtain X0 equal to 0.257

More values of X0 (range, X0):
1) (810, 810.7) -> 0.262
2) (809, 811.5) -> 0.260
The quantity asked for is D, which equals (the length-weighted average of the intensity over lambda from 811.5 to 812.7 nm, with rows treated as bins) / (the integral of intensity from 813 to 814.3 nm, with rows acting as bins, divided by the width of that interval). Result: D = 1.00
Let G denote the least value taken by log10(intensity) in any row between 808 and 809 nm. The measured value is 0.832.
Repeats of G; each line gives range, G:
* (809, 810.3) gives 0.831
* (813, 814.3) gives 0.838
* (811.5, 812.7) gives 0.840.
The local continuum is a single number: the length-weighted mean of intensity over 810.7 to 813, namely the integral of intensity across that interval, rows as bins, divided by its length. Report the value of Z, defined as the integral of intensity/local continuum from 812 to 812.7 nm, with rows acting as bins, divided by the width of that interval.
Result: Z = 1.011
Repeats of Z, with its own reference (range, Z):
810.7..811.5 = 0.986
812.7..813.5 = 1.021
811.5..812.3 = 1.002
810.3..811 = 0.985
